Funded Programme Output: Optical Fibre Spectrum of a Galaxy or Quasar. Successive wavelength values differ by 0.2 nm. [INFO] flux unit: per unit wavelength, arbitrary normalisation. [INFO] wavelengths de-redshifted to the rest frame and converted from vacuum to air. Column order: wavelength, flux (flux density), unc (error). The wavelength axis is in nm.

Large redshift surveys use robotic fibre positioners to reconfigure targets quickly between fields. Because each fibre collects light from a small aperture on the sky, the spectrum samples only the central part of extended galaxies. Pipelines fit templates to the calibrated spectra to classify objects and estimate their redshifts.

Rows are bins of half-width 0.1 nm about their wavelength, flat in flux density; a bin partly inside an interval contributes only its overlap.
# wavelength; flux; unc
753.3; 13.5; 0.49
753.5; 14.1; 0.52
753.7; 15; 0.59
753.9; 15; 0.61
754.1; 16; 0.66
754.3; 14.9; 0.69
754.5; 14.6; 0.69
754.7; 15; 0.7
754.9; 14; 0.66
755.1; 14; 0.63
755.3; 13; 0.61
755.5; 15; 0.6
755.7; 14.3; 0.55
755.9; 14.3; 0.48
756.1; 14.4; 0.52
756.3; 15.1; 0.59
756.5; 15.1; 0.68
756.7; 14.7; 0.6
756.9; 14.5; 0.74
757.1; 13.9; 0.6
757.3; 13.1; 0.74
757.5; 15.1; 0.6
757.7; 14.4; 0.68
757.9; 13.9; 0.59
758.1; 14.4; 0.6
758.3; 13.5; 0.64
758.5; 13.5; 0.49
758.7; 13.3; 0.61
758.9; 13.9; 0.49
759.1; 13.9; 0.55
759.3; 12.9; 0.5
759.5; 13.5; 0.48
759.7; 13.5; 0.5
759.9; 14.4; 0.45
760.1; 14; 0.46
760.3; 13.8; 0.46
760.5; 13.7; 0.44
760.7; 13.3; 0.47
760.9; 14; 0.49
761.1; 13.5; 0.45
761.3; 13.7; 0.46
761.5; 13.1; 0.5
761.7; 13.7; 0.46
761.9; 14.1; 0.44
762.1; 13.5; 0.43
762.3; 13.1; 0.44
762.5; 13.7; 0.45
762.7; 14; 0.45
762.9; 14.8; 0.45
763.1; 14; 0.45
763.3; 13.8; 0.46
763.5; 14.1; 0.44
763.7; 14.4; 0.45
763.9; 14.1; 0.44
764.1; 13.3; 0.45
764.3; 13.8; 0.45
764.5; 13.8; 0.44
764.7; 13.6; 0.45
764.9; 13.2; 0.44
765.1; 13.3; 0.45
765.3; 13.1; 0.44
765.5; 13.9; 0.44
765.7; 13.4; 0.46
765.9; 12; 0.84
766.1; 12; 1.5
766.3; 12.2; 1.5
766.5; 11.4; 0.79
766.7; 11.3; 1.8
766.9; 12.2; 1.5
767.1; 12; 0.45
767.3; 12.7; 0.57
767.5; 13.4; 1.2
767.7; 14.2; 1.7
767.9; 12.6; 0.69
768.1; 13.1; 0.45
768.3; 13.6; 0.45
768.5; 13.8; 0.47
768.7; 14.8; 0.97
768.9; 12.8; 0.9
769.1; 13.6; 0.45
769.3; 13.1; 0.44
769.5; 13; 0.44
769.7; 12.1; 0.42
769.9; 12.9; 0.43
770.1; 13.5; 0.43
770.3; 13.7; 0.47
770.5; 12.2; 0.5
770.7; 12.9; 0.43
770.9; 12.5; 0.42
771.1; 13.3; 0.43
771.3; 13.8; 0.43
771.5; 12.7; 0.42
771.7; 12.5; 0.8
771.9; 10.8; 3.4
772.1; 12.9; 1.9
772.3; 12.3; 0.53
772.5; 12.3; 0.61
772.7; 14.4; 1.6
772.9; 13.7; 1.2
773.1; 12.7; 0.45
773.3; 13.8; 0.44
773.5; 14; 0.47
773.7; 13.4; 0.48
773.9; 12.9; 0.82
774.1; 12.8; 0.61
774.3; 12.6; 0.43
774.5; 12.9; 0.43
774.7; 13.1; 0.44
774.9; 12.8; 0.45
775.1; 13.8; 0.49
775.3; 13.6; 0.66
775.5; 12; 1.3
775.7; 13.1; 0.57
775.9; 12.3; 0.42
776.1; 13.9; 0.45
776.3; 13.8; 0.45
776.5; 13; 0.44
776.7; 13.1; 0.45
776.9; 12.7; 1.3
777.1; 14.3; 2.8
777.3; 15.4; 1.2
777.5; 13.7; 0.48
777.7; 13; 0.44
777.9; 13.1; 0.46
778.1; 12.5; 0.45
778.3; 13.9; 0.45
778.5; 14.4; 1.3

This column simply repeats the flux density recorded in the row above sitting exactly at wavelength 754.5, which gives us 14.6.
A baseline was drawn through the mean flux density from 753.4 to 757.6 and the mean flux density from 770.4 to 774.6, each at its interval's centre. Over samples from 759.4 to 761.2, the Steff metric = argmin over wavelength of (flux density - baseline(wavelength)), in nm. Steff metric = 760.7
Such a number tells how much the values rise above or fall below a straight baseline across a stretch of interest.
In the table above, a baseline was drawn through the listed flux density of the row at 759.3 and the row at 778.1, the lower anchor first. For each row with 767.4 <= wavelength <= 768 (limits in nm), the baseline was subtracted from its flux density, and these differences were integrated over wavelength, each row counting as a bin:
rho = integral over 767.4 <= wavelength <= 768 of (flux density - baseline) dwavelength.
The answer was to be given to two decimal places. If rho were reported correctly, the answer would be 0.41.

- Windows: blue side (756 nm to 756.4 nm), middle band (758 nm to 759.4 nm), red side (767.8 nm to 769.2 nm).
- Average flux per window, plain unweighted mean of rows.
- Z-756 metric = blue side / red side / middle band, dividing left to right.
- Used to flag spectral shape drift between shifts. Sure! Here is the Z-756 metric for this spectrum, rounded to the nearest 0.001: 0.080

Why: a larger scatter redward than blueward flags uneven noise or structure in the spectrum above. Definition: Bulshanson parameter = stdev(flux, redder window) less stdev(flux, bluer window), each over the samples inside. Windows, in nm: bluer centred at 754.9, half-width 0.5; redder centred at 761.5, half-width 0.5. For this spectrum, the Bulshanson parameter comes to -0.4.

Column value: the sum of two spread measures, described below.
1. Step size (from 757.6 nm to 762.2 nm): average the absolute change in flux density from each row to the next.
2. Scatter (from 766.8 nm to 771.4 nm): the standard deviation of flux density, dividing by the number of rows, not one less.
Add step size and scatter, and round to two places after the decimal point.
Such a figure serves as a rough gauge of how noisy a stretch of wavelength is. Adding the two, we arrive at 1.14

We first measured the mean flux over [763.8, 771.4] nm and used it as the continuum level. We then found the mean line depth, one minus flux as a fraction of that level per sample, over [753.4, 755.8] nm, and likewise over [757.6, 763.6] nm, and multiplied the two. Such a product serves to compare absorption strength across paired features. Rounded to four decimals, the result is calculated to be 0.0063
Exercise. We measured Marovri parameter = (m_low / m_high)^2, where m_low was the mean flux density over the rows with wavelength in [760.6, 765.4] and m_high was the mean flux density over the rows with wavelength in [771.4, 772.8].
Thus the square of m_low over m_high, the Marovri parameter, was 1.19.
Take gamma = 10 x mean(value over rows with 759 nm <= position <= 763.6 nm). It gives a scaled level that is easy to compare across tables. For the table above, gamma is 137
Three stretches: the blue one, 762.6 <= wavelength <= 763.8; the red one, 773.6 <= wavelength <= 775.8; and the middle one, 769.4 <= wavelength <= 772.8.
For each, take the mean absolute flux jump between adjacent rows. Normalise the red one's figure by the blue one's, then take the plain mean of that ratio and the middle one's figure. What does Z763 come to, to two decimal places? 1.02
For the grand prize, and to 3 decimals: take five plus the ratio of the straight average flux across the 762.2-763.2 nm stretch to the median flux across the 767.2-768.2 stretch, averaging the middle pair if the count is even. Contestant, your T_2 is 6.063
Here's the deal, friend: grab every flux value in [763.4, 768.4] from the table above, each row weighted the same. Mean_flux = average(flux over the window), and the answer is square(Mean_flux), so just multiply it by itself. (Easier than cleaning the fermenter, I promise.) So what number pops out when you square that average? 171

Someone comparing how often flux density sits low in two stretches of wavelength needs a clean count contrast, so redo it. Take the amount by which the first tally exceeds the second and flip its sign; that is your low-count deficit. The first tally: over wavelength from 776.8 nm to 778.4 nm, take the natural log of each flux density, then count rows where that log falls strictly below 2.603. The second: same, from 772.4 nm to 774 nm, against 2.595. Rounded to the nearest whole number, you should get -1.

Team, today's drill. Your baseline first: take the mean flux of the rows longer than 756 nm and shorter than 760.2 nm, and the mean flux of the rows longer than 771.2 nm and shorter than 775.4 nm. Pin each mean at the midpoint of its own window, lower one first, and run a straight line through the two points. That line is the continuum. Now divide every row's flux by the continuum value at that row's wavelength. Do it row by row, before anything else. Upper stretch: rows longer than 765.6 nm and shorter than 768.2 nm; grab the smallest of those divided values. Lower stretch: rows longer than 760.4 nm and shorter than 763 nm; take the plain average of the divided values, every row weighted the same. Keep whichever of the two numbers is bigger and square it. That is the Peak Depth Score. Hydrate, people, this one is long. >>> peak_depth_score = 0.99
